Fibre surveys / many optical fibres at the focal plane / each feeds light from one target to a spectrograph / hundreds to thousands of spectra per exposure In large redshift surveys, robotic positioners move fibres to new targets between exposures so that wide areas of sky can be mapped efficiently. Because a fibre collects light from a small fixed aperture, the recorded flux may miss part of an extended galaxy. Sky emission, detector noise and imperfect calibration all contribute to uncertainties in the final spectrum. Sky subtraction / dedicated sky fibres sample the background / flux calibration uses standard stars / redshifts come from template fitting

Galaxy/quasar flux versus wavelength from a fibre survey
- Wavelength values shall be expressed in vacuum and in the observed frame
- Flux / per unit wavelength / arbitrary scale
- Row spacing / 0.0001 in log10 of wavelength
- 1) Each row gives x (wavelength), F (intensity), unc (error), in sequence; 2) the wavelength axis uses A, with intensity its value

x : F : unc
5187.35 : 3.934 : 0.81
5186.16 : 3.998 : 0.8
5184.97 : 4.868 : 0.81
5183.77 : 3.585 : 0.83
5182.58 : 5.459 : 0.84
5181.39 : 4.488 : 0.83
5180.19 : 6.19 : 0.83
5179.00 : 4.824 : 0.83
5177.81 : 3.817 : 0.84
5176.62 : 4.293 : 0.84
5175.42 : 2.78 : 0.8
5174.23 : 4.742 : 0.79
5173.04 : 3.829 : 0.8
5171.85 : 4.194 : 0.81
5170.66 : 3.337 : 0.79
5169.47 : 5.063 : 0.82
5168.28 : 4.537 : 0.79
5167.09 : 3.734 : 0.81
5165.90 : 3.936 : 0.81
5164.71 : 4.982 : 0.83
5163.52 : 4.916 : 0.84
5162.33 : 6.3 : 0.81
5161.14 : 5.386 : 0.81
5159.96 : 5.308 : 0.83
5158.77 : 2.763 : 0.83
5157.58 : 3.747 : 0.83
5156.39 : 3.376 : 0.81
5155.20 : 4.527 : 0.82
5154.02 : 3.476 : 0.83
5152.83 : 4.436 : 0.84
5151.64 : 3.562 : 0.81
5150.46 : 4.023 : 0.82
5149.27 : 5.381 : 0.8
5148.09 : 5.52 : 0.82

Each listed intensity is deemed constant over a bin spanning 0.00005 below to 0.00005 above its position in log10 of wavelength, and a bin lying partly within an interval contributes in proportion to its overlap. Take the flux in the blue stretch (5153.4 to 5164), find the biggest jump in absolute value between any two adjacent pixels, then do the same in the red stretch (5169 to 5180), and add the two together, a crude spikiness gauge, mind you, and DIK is 4.51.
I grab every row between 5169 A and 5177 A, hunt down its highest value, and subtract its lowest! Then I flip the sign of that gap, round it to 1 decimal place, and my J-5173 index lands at -2.3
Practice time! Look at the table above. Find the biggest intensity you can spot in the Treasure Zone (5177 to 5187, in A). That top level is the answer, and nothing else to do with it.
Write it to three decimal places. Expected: 6.190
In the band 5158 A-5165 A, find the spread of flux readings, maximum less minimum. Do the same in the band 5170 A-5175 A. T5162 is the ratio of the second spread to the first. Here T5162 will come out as 0.4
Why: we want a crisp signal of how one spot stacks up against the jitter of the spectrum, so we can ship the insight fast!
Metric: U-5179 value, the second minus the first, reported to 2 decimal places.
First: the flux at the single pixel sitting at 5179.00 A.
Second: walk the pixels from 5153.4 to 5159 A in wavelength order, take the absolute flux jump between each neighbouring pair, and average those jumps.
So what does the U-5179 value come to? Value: -3.93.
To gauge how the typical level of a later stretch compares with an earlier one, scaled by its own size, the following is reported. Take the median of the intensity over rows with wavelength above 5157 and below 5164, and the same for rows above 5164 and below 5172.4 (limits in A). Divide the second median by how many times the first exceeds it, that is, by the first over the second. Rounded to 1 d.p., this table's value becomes 3.4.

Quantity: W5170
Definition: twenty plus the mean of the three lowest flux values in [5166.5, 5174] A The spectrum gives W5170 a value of 23.6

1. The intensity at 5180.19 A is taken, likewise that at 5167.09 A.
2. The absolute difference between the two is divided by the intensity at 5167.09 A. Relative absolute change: 0.66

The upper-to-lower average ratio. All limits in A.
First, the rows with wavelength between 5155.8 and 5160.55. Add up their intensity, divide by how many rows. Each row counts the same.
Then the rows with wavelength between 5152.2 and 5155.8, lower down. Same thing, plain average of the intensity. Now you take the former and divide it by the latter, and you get 0.92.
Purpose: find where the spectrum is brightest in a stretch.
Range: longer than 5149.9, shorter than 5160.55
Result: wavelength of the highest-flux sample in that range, 5159.96 A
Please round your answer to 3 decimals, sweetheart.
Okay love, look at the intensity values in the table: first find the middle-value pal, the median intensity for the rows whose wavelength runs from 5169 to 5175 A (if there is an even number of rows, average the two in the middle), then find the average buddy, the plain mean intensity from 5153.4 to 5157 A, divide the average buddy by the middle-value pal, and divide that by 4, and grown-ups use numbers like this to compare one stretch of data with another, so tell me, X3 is 0.226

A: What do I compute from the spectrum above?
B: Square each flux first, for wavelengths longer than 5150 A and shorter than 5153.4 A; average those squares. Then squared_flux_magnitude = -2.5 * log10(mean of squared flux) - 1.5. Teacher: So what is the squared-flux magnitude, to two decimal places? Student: -4.52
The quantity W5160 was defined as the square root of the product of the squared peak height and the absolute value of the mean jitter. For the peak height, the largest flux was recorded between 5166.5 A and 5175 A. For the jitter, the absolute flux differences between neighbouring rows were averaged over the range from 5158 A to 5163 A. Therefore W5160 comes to 5.5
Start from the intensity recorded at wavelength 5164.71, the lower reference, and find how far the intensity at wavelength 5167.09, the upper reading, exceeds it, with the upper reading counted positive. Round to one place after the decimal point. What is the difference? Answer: -1.2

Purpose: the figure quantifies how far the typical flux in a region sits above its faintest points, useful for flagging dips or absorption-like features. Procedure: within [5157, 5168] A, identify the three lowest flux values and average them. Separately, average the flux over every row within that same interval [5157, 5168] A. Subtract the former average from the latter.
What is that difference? 1.15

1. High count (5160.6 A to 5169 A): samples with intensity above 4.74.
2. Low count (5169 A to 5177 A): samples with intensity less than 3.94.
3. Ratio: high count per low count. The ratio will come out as 1.3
